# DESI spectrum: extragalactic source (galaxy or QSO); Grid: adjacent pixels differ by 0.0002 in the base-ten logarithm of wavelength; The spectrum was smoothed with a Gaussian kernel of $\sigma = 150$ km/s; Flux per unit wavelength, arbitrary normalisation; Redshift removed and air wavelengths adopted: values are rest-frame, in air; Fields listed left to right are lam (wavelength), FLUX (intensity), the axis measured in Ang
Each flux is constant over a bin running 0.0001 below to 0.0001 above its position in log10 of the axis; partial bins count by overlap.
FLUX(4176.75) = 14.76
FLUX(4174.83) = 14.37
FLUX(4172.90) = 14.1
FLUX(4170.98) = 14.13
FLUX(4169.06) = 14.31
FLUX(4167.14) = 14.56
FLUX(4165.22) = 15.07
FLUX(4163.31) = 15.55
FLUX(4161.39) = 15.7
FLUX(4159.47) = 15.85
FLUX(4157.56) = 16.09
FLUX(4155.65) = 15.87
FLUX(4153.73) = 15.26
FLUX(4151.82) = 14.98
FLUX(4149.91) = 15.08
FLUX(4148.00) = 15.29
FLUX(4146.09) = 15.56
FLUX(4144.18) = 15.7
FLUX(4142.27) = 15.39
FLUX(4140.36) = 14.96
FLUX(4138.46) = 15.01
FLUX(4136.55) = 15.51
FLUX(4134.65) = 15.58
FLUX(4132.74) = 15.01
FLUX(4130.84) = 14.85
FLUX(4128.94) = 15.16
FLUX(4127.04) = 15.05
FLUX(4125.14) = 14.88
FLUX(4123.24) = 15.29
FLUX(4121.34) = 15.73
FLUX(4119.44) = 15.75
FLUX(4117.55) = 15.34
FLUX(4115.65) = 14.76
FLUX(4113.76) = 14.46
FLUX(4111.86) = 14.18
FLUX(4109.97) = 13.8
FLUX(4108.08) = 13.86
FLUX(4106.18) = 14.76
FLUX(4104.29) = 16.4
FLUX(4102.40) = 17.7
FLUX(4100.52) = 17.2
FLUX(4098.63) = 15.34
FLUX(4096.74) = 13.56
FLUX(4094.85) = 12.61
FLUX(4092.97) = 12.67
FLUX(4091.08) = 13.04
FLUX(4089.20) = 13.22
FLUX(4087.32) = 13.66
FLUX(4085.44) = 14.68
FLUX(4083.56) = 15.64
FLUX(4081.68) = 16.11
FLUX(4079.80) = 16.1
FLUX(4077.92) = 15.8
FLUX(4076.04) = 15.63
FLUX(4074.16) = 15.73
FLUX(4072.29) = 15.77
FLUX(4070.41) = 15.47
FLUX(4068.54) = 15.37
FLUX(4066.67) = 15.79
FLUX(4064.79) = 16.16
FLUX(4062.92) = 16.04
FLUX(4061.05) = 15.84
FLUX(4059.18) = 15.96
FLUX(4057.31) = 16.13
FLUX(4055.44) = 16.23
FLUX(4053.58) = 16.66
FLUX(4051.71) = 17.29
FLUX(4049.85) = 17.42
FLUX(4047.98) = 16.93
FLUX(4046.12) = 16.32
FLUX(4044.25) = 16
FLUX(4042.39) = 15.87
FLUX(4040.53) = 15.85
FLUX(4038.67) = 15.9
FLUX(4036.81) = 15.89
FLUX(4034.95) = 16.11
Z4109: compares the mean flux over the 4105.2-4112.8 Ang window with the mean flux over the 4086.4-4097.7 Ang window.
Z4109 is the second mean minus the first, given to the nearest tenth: -1.0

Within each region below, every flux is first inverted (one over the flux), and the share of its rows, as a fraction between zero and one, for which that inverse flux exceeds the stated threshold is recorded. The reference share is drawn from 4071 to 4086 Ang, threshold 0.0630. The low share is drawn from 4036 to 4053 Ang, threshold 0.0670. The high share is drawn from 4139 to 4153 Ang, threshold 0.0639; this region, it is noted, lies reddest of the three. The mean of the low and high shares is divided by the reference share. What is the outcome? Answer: 0.6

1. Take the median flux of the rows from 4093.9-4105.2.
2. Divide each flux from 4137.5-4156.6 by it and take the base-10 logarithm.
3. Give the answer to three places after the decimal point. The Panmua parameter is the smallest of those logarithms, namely -0.026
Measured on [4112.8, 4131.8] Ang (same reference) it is -0.040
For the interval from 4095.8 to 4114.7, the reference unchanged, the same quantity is -0.068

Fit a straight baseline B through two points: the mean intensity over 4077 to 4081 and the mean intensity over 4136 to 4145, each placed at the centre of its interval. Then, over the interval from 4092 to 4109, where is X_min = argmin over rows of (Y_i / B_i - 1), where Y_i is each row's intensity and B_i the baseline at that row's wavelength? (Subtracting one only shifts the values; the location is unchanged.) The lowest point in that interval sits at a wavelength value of 4094.85 Ang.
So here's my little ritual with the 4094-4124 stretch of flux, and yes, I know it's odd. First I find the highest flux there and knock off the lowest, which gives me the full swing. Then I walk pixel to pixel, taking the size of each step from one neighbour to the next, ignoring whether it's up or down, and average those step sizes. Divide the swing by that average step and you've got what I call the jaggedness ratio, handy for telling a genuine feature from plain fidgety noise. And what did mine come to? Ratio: 6.7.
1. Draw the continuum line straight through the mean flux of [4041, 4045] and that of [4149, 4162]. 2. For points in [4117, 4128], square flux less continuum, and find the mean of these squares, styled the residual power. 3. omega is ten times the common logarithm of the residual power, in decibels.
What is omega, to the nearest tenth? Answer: -6.9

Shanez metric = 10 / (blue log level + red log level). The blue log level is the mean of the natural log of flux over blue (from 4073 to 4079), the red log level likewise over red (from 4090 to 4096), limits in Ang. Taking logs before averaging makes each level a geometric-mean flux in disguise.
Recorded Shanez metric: 1.89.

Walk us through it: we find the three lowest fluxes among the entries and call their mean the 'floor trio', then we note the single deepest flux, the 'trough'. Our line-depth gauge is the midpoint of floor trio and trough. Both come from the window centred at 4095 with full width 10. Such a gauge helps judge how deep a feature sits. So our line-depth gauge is 12.7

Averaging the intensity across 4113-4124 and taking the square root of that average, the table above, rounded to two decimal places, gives 3.90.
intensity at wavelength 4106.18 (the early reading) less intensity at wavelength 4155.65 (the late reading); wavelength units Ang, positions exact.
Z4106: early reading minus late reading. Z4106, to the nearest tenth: -1.1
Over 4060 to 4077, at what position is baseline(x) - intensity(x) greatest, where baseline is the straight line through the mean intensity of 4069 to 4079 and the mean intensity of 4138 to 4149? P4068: 4068.54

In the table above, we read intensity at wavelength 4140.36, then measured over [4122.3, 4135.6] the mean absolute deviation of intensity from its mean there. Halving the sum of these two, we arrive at 7.58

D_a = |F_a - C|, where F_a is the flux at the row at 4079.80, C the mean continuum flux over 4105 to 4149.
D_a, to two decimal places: 1.06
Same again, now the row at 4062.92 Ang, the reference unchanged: 1.00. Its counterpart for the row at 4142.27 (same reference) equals 0.35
